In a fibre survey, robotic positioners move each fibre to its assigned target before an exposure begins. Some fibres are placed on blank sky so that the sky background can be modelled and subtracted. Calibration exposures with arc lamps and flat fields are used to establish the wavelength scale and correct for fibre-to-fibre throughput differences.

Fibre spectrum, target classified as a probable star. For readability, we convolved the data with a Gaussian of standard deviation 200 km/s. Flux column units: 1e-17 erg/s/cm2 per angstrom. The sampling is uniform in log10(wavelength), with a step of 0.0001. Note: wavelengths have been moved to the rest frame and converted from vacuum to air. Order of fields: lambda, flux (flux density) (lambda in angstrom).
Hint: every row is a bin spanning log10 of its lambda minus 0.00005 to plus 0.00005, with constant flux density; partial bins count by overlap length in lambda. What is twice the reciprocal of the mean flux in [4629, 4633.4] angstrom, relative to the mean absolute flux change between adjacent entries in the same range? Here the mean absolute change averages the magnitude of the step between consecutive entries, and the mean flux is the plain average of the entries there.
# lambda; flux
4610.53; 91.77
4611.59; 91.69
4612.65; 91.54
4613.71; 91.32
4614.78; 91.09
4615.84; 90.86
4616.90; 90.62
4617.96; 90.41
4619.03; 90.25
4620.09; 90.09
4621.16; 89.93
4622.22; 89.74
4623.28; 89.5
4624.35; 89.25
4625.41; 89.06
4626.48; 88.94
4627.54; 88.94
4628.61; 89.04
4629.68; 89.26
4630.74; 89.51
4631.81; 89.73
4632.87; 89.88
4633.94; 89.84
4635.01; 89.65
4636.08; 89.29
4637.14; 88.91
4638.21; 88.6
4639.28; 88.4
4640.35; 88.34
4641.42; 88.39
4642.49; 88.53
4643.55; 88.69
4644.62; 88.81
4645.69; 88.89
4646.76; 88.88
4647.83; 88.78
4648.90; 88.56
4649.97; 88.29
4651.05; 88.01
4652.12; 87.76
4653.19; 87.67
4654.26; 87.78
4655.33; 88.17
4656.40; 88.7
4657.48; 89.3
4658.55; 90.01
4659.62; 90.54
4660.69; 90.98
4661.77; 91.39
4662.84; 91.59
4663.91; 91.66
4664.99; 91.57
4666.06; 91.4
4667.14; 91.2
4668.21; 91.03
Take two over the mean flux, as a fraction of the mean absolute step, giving 0.108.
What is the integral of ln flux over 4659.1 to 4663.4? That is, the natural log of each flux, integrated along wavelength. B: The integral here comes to 19.4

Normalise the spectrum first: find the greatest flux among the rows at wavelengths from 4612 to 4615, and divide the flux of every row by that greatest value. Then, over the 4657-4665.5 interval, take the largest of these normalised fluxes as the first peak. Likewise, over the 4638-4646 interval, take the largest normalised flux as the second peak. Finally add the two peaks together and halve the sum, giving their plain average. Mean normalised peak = 0.986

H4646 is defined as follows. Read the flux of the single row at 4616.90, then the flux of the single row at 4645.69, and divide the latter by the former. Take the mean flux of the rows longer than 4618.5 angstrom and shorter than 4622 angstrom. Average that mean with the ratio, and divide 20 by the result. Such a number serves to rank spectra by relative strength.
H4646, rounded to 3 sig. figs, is 0.439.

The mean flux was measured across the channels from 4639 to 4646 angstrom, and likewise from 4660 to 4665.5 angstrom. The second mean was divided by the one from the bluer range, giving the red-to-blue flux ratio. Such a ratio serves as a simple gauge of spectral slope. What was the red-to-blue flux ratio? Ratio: 1.03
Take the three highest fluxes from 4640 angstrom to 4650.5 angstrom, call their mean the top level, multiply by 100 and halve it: 4443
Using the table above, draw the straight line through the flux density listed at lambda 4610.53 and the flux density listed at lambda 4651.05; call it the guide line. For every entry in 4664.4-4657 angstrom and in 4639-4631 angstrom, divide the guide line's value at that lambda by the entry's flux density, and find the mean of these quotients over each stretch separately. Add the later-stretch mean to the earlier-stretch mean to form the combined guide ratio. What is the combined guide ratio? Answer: 1.96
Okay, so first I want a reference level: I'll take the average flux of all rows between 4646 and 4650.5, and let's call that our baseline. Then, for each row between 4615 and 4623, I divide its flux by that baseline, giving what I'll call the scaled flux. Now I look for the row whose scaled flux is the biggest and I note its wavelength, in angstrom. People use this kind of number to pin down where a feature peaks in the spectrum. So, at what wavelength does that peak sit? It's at 4615.84 angstrom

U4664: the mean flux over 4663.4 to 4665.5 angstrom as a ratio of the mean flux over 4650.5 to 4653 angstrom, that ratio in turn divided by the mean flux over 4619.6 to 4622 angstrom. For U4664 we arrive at 0.0116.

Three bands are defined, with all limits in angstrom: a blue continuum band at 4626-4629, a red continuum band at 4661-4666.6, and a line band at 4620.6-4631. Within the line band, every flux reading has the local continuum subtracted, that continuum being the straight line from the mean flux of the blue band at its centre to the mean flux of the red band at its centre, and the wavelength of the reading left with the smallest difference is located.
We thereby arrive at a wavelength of 4627.54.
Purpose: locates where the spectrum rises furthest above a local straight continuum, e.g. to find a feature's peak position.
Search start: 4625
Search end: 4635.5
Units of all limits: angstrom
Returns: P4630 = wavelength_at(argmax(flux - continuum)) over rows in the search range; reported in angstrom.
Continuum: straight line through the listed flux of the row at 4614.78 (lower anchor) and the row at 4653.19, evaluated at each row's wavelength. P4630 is 4633.94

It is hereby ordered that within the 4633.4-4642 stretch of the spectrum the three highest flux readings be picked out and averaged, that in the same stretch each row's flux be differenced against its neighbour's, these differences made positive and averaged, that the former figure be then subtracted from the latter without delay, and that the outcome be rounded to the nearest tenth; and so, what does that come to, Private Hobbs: -89.4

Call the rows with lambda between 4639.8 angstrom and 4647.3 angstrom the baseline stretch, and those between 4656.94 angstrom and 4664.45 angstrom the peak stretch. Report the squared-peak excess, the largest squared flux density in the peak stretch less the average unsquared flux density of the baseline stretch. 8313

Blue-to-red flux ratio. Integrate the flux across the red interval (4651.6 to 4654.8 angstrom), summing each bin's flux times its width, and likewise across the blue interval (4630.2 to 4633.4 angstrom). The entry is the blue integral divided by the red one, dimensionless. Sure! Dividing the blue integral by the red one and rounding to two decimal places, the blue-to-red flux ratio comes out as 1.02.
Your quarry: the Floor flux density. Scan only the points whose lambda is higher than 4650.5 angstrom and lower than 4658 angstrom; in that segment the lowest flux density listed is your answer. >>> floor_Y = 87.67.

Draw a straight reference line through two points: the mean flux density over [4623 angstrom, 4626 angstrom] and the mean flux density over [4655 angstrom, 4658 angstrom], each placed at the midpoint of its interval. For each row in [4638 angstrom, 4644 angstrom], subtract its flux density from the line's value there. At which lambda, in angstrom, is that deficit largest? 4640.35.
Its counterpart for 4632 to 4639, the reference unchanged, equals 4638.21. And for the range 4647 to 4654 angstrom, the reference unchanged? 4653.19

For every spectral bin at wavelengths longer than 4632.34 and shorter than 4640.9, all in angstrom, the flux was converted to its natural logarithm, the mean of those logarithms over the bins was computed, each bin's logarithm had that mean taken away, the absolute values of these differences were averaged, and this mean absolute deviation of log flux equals 0.006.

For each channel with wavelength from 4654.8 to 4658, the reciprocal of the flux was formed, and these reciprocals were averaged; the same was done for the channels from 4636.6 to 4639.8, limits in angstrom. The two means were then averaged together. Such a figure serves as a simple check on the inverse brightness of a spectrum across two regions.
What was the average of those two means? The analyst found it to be 0.0113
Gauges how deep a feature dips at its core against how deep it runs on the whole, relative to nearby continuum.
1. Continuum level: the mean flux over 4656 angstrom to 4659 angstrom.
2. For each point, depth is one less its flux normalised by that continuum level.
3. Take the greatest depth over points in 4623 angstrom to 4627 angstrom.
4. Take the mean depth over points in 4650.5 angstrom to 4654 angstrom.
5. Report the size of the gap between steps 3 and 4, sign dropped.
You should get 0.013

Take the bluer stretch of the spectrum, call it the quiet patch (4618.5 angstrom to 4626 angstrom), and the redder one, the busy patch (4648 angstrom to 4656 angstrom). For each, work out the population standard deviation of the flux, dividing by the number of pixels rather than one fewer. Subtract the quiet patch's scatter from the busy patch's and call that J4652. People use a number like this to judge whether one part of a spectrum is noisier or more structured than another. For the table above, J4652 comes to -0.11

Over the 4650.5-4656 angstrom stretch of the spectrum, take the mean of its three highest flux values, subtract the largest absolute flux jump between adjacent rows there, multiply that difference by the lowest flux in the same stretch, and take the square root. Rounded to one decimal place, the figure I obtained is 87.6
